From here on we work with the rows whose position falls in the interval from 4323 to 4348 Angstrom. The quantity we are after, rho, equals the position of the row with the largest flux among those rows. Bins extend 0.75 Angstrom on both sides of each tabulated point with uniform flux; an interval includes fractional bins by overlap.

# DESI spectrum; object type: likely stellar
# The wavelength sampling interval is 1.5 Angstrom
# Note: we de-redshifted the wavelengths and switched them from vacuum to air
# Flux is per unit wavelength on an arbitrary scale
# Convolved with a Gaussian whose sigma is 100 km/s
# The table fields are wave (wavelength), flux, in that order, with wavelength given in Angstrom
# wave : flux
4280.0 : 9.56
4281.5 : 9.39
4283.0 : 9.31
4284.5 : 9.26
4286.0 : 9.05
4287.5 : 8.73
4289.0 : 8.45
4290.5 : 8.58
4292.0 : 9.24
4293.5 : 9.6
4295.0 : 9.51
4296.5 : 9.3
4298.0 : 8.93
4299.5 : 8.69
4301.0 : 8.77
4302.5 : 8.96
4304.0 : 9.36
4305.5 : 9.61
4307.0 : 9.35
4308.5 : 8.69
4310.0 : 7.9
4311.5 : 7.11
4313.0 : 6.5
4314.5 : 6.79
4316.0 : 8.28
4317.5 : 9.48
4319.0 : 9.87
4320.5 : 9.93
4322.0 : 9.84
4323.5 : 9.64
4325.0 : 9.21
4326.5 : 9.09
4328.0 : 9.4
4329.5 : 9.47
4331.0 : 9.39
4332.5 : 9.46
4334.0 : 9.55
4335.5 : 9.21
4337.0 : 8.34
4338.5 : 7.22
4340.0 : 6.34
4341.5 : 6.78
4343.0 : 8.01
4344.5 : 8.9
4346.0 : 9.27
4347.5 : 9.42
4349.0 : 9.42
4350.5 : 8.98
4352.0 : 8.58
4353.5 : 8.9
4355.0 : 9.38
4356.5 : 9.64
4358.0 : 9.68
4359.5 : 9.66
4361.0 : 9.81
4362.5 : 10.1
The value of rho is 4323.5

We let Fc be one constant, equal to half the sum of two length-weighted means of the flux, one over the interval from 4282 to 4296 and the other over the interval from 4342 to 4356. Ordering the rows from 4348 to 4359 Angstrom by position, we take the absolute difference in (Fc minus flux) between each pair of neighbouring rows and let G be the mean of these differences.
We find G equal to 0.32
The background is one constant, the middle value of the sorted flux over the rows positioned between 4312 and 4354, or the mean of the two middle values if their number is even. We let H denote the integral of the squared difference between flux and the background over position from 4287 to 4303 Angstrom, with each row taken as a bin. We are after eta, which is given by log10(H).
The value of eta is 0.5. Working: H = 3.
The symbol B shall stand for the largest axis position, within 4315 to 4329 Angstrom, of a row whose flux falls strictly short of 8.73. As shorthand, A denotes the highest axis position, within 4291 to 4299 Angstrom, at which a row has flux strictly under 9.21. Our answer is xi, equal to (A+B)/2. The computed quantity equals 4307.0 Angstrom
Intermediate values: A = 4298.0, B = 4316.0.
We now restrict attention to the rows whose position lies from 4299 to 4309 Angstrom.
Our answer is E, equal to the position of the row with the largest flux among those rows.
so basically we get 4305.5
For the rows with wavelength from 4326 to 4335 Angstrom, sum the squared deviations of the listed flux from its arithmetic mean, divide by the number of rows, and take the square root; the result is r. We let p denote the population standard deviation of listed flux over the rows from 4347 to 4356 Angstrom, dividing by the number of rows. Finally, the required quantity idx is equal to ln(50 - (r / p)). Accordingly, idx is 3.90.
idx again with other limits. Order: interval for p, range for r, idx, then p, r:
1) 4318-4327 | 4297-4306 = 3.89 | 0.33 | 0.33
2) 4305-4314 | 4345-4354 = 3.91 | 1.13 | 0.31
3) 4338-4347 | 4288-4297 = 3.90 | 1.07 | 0.44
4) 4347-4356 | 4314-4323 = 3.84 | 0.32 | 1.15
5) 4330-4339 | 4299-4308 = 3.90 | 0.84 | 0.34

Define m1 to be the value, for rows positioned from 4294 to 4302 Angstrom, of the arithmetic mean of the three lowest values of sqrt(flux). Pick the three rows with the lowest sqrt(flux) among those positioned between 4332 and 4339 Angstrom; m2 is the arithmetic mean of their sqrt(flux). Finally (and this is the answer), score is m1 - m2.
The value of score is 0.10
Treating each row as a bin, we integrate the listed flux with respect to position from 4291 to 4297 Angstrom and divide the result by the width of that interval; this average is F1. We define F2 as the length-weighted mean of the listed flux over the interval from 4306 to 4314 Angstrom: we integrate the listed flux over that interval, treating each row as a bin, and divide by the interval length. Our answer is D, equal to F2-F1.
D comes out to -1.5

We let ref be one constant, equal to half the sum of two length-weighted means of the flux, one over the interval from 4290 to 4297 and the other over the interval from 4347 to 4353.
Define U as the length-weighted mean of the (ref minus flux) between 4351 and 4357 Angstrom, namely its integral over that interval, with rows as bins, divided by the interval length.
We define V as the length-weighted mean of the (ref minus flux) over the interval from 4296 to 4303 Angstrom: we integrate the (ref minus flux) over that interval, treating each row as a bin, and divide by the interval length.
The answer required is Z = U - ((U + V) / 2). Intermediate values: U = 0.08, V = 0.3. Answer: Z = -0.1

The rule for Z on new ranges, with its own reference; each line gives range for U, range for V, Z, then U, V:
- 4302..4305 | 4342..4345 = -0.5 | -0.04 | 0.9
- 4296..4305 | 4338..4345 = -0.8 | 0.16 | 1.8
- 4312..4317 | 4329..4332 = 1.1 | 1.87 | -0.3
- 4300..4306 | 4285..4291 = -0.2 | 0.04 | 0.4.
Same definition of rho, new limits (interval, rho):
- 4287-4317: 4305.5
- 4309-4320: 4319.0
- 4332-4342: 4334.0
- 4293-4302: 4293.5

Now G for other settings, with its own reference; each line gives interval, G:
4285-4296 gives 0.31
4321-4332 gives 0.20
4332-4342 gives 0.62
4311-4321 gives 0.67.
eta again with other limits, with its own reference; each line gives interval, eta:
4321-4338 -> 0.6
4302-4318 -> 1.5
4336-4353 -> 1.5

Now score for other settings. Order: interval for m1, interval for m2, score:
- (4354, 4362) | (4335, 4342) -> 0.49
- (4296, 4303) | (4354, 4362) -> -0.13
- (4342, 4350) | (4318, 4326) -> -0.14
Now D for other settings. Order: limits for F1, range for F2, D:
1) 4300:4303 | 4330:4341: -0.4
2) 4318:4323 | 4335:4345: -2.1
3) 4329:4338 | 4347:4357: 0.0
